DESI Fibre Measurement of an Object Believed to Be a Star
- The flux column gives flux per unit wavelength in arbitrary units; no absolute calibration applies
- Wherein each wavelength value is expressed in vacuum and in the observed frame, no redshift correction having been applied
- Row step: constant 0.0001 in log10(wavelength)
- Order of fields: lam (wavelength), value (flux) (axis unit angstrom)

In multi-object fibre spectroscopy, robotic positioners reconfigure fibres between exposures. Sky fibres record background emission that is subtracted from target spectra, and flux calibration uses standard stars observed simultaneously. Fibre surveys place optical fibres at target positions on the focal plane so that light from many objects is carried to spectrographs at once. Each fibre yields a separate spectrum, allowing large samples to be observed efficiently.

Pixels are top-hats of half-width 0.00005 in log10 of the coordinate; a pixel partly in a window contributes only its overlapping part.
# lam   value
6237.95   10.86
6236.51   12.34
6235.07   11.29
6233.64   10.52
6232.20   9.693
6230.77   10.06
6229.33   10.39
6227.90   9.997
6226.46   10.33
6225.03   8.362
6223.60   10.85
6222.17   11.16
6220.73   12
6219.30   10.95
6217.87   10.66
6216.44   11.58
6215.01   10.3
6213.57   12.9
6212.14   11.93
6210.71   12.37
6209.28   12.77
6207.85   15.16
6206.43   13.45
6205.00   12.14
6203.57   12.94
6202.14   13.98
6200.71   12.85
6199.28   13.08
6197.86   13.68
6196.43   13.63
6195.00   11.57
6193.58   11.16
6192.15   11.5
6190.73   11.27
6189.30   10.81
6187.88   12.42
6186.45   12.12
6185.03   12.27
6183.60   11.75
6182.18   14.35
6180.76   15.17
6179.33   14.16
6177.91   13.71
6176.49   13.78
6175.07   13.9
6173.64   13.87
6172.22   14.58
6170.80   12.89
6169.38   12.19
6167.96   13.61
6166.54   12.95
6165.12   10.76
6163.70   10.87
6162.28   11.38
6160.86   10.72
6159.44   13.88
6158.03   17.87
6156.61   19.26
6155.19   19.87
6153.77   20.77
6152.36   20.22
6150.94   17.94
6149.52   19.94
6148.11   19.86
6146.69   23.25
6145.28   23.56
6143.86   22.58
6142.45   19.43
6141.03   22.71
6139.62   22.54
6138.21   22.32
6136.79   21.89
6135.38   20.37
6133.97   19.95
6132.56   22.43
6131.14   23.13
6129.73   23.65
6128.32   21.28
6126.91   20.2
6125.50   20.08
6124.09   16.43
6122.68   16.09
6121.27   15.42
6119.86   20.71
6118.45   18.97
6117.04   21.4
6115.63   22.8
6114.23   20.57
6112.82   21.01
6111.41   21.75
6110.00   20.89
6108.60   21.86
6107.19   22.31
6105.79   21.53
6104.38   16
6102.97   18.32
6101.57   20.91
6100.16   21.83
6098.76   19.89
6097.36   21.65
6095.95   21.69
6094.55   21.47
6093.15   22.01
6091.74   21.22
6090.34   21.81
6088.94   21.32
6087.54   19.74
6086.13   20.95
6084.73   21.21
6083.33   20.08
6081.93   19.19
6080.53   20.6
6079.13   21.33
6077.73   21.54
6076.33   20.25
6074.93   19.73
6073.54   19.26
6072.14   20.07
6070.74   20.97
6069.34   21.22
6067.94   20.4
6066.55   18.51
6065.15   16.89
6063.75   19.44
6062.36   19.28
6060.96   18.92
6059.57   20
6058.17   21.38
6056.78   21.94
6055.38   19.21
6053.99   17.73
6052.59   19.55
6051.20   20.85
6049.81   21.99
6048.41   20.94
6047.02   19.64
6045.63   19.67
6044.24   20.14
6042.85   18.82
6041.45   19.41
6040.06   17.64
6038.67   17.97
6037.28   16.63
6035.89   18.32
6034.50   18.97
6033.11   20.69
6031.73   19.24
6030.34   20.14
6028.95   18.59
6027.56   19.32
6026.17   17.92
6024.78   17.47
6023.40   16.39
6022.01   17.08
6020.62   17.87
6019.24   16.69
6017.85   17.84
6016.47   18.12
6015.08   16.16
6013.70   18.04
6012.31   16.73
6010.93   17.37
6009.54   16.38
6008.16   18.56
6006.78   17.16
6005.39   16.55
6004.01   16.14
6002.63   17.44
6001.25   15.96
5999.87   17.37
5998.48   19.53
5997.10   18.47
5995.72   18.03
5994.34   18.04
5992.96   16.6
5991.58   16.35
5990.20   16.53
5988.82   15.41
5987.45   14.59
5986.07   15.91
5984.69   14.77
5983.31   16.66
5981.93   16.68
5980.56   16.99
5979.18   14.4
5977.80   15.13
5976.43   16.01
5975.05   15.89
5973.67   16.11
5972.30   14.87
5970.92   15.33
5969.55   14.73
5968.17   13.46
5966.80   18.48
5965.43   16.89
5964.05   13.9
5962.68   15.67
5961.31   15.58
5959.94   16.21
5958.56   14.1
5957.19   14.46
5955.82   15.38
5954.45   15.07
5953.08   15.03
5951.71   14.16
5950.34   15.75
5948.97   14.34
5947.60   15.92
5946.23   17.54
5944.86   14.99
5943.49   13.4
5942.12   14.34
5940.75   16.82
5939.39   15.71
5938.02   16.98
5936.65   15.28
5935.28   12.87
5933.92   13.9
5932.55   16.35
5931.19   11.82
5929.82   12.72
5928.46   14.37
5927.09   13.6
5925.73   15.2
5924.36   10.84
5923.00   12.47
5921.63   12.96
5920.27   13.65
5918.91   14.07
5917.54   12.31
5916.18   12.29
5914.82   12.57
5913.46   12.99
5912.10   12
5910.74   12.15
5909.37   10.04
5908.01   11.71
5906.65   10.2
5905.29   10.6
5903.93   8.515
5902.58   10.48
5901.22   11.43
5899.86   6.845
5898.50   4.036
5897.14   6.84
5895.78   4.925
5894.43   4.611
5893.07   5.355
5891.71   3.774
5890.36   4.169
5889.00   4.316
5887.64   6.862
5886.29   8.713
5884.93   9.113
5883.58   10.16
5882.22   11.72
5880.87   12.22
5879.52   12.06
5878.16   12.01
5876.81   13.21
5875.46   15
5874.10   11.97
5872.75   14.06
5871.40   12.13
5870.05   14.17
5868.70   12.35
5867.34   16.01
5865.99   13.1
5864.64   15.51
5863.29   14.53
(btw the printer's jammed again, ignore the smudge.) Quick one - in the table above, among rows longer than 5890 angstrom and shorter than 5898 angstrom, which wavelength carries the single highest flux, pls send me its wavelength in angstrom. 5897.14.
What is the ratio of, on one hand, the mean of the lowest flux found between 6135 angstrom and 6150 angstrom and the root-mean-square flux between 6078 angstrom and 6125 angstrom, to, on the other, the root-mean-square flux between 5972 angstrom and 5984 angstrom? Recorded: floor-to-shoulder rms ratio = 1.26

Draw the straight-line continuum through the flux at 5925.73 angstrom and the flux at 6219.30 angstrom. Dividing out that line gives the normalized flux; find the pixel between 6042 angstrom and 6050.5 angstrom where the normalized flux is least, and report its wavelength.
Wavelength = 6042.85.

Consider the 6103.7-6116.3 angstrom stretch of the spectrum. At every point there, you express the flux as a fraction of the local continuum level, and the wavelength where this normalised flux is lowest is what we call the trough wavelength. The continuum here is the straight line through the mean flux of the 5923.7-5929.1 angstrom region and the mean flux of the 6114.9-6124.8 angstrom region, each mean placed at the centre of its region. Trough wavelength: 6104.38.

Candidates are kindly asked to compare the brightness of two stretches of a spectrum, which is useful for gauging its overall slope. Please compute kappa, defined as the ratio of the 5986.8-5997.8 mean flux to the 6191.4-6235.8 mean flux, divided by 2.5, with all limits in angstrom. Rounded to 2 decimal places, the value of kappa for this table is 0.57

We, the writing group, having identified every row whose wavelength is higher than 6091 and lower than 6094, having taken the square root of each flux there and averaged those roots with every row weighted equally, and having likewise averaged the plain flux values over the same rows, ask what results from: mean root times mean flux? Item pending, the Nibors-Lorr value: 100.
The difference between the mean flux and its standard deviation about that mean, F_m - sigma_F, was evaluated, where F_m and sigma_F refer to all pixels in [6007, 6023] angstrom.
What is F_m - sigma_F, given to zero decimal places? 17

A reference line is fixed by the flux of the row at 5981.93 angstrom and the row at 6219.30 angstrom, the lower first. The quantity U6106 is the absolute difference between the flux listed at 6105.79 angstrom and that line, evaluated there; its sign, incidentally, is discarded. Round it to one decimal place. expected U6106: 7.8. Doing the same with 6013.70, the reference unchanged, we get 2.1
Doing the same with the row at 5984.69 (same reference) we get 1.8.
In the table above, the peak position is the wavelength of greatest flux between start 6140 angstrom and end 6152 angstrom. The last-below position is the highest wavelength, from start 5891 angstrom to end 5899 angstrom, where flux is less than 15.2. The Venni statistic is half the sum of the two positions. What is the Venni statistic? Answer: 6021.9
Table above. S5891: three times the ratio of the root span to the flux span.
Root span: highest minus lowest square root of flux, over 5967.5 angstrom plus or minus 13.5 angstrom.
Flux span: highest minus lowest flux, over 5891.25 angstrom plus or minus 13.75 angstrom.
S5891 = 0.2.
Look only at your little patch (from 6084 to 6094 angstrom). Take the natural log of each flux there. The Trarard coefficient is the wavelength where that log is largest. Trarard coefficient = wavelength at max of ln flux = 6093.15 angstrom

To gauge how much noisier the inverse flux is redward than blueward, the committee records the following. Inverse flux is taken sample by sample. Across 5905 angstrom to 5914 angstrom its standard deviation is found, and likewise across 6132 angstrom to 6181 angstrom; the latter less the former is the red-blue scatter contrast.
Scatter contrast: 0.008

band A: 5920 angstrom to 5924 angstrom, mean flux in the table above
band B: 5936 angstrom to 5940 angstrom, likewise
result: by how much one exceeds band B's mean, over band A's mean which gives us -1.2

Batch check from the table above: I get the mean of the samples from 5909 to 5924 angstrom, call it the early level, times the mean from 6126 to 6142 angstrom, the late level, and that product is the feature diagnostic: 273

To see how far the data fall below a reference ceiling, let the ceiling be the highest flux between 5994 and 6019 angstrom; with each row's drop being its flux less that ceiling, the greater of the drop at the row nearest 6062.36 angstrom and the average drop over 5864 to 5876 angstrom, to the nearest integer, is 0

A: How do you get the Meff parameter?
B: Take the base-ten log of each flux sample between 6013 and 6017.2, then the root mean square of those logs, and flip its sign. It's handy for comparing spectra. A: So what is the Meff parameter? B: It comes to -1.24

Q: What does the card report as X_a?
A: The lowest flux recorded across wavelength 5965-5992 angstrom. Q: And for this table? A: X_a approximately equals 13.46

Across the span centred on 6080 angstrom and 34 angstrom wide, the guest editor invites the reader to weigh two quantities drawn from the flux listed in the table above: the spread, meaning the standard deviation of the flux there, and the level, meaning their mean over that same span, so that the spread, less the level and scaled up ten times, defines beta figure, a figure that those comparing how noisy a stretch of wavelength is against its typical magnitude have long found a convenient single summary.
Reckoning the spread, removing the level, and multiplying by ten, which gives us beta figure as -193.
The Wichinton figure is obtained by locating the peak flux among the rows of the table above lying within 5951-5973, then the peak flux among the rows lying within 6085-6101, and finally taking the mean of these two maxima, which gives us 20.2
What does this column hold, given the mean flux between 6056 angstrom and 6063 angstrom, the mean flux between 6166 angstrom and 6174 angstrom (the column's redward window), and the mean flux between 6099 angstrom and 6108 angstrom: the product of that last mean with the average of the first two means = 339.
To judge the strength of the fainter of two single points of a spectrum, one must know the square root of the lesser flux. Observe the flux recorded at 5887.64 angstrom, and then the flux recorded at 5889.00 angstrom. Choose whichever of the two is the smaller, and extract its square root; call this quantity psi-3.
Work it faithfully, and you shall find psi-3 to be 2.08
